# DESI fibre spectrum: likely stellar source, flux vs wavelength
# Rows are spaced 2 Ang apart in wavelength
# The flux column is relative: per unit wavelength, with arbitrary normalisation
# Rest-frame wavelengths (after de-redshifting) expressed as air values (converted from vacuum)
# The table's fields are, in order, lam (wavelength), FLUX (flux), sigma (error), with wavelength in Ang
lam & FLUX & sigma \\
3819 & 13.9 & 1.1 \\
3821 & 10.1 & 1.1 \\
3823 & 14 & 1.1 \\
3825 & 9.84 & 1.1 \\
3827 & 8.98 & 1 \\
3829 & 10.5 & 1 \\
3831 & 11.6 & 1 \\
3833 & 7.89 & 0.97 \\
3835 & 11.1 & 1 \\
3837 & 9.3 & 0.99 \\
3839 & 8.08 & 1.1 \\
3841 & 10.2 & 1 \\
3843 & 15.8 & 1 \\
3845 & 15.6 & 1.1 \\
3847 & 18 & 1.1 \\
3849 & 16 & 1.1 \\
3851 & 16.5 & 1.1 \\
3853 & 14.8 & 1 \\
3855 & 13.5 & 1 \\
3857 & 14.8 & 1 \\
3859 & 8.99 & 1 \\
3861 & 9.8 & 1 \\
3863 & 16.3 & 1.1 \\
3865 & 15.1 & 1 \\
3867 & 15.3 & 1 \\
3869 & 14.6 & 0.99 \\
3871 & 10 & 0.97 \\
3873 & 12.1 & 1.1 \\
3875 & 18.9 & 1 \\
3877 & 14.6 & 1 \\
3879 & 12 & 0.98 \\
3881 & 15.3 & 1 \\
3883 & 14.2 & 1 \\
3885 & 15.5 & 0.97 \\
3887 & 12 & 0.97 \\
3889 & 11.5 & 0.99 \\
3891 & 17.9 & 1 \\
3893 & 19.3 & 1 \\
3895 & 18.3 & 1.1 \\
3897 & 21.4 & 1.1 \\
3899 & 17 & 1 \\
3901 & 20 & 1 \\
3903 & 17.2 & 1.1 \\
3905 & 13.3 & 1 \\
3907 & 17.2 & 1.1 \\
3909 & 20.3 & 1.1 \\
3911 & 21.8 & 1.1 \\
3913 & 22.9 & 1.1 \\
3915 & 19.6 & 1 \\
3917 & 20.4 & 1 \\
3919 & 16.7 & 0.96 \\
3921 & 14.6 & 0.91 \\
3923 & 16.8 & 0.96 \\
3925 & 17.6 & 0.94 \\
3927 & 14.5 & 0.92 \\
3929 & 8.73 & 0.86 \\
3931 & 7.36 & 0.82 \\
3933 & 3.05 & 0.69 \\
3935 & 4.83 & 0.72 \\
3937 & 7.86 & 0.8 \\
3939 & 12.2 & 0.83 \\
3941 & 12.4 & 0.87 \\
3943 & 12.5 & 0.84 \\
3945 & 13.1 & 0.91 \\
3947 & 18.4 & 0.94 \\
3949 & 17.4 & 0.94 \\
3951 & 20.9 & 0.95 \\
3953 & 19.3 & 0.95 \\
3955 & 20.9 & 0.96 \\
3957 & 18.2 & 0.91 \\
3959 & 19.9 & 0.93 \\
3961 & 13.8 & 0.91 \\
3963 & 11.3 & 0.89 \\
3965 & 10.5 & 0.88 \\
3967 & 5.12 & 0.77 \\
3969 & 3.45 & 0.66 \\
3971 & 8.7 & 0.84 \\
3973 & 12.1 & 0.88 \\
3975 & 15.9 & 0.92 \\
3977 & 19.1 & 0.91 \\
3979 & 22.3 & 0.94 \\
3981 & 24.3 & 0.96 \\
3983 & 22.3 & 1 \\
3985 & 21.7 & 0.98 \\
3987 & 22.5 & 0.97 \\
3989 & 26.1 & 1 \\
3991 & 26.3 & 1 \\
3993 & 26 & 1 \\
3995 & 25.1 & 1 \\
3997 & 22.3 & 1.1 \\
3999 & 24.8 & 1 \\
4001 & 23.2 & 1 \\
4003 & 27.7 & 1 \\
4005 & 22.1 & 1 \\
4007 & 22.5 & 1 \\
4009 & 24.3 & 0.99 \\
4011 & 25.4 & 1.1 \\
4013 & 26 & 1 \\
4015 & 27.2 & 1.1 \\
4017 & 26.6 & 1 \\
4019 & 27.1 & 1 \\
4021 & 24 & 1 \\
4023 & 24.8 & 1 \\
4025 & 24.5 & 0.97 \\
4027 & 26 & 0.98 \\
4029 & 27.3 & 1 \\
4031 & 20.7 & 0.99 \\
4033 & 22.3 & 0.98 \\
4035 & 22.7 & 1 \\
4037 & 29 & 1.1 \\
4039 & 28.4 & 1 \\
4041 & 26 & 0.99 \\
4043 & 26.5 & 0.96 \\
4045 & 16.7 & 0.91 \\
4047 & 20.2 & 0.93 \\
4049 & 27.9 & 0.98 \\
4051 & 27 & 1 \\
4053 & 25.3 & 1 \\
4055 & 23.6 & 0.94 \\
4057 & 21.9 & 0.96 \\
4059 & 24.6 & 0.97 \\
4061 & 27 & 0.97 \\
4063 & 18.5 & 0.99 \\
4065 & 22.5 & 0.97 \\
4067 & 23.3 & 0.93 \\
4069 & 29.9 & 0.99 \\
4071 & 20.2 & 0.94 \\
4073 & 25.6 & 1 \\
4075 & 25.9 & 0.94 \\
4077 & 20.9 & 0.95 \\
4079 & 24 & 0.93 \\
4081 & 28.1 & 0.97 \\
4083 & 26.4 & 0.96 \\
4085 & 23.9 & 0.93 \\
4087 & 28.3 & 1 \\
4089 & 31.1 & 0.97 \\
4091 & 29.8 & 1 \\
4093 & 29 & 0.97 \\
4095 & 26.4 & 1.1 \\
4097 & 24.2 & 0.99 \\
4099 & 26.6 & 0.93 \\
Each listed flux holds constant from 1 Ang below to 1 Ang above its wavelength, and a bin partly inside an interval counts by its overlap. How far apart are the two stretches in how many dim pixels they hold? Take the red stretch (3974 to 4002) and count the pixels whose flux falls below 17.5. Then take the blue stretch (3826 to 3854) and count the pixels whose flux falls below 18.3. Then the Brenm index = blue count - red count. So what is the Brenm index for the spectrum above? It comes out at 13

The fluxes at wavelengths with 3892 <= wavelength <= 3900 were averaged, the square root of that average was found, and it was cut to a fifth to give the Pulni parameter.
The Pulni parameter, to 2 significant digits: 0.87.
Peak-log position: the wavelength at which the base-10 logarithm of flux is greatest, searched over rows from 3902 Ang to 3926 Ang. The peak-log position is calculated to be 3913 Ang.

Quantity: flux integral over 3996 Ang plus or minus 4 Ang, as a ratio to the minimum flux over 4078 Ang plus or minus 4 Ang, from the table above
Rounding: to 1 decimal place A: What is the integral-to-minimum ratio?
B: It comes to 9.4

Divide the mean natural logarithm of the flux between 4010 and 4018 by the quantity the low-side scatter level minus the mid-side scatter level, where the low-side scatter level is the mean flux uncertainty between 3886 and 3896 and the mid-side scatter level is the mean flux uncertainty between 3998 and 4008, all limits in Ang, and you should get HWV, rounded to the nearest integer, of 272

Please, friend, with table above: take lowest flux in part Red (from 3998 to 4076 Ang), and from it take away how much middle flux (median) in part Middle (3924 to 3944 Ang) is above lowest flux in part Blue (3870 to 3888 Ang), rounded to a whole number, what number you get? 16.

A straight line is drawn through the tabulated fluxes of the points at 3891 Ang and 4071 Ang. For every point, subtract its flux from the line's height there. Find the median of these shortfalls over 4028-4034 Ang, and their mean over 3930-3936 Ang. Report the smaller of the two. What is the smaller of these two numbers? -3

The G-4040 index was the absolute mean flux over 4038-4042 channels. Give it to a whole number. 27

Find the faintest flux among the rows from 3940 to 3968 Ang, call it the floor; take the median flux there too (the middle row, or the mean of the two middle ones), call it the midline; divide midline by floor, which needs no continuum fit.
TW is 3.0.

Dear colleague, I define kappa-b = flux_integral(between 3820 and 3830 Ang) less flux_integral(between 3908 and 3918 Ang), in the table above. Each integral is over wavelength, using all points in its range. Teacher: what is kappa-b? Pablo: -103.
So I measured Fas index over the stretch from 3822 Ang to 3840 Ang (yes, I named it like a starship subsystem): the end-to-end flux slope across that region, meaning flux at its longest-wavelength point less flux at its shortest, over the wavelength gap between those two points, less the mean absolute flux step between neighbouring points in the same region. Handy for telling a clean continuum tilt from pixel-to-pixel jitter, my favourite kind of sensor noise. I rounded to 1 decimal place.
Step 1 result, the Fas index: -2.6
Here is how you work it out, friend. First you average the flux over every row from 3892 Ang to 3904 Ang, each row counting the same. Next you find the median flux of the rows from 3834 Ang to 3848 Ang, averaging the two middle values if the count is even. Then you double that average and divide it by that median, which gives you 3.4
